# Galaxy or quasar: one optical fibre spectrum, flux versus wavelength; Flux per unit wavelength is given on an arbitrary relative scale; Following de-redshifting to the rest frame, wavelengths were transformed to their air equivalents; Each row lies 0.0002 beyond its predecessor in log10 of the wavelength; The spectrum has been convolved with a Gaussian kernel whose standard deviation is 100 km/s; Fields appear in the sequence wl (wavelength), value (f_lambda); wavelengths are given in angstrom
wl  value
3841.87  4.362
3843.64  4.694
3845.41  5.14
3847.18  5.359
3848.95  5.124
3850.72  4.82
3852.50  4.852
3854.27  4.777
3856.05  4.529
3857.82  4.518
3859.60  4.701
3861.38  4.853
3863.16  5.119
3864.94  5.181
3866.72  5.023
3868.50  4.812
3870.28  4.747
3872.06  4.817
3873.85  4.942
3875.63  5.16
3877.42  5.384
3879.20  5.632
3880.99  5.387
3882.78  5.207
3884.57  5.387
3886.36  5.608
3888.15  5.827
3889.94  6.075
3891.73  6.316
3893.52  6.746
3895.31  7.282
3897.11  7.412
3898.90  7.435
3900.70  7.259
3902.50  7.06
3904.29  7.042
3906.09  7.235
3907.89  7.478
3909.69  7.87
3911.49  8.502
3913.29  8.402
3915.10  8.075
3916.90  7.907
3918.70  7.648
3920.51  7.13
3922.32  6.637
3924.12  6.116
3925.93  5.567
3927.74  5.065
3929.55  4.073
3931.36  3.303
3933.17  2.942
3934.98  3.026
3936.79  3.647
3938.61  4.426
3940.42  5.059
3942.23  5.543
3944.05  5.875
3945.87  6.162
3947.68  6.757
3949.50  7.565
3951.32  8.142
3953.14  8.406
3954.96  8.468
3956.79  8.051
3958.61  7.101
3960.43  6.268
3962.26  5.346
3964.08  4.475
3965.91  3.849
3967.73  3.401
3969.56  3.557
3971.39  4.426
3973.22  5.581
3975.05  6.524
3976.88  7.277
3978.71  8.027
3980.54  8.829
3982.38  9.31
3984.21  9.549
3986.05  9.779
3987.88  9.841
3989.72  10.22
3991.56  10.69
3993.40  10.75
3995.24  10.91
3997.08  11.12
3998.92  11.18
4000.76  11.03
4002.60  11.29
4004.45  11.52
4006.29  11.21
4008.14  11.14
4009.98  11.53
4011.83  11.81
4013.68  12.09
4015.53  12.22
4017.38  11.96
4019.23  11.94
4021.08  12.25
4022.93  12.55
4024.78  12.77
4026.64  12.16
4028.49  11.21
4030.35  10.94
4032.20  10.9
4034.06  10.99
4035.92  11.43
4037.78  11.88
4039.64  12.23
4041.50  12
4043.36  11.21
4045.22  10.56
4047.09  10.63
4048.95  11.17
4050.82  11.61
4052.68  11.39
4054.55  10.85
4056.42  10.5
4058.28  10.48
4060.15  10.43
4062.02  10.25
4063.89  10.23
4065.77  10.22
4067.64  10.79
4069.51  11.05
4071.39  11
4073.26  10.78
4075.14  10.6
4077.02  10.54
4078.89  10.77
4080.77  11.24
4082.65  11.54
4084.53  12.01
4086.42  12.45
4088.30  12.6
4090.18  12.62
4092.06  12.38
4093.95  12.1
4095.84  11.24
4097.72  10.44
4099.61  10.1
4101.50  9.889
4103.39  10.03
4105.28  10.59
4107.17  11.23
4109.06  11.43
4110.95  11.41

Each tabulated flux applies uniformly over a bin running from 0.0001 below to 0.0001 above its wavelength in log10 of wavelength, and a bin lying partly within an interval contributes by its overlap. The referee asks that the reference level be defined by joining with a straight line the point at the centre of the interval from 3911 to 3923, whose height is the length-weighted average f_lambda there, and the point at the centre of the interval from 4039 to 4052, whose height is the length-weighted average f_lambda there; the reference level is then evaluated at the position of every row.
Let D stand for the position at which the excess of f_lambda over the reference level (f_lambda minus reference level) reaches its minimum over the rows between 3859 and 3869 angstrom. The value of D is 3868.50 angstrom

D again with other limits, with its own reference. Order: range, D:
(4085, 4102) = 4101.50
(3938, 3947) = 3938.61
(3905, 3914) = 3906.09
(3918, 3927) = 3925.93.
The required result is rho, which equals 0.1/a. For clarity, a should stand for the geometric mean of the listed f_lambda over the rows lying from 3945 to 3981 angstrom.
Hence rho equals 0.0163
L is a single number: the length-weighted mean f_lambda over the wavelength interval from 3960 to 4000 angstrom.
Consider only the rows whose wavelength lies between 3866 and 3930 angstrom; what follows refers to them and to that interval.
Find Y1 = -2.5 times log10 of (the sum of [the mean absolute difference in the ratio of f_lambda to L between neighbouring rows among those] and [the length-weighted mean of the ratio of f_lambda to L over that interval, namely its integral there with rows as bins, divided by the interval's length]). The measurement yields 0.17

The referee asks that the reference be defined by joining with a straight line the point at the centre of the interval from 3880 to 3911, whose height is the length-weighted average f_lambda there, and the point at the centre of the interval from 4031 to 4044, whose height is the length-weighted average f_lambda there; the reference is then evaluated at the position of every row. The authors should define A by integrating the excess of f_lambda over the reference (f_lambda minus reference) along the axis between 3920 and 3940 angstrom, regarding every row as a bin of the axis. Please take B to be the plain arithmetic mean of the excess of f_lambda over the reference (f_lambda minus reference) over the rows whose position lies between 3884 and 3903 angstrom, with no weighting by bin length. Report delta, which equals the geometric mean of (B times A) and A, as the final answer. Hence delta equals 2.5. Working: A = -63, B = 0.0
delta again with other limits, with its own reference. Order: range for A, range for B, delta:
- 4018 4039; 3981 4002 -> 7.5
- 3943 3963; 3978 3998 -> 9.3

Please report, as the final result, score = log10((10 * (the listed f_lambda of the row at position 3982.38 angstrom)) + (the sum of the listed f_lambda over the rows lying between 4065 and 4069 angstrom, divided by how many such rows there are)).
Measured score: 2.02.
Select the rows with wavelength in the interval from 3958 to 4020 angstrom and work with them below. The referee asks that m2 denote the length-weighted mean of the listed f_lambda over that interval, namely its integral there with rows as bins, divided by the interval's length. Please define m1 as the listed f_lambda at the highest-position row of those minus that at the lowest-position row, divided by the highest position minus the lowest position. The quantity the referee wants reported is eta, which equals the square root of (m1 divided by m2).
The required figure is 0.09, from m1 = 0.08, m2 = 9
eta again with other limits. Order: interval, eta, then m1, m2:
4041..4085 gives 0.00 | 0.00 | 11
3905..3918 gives 0.09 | 0.06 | 8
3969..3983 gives 0.26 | 0.45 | 7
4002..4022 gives 0.07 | 0.05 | 12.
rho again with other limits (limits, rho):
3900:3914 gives 0.0132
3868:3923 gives 0.0156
